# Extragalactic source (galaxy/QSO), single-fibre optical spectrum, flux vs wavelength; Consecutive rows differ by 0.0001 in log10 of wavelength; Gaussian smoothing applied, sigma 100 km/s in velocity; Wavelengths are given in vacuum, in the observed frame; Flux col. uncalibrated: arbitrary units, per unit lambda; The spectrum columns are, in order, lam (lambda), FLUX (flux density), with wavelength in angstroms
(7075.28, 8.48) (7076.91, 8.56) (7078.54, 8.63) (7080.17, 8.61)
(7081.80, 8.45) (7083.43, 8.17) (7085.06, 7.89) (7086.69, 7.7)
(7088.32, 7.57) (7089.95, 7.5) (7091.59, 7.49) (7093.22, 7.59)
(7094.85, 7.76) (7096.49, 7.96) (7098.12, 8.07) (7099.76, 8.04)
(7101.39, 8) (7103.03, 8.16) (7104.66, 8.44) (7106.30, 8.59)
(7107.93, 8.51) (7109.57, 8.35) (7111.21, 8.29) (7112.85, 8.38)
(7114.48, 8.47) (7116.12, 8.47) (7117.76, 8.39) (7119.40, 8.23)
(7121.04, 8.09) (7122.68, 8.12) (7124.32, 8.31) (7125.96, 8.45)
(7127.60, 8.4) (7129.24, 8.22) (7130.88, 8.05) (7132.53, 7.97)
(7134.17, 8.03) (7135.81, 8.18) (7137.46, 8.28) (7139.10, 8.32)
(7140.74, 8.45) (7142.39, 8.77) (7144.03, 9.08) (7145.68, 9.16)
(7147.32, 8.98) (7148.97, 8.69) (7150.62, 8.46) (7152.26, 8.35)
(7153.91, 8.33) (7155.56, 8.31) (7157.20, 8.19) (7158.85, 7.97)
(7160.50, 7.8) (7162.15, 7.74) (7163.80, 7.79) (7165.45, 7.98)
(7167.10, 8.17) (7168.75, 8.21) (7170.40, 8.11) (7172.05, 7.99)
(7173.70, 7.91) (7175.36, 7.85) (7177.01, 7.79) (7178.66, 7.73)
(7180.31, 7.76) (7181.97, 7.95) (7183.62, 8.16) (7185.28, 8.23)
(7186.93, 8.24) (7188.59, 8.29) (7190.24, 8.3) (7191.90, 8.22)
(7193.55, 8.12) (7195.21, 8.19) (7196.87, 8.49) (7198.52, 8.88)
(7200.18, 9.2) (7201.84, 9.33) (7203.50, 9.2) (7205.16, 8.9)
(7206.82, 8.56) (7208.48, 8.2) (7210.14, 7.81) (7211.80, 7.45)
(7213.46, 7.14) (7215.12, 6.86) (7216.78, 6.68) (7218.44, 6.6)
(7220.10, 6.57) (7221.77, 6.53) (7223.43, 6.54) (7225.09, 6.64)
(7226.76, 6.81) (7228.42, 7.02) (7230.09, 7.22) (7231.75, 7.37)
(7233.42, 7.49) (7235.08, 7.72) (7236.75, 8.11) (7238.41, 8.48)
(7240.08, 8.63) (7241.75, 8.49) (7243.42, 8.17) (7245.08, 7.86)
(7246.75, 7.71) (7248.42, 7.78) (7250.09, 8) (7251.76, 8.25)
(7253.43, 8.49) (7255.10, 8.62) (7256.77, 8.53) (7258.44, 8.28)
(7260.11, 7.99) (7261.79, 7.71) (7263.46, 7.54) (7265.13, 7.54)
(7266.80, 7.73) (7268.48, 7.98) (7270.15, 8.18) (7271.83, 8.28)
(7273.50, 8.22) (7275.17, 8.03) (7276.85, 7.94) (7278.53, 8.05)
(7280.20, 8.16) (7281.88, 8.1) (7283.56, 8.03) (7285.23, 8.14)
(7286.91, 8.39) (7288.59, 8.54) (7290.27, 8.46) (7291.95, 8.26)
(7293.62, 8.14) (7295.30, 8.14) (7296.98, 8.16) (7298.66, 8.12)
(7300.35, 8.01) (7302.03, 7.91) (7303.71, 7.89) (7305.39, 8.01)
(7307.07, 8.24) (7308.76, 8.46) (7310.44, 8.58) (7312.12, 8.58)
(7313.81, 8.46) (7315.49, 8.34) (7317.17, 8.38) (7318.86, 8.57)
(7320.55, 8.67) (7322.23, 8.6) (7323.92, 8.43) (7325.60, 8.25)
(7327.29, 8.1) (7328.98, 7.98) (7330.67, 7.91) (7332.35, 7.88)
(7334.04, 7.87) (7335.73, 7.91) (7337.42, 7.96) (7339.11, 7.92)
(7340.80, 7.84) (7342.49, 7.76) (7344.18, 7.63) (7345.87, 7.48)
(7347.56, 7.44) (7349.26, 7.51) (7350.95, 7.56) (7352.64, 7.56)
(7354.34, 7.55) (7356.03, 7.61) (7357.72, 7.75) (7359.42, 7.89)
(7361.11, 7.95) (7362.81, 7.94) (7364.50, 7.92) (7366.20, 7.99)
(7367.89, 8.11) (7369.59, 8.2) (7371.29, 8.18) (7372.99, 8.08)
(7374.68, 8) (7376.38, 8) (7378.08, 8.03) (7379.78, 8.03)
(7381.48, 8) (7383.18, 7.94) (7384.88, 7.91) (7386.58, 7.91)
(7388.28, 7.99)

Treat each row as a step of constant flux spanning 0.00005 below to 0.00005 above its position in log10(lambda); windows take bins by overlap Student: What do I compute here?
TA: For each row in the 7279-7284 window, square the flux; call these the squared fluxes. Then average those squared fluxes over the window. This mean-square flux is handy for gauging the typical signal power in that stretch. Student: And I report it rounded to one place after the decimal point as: 65.6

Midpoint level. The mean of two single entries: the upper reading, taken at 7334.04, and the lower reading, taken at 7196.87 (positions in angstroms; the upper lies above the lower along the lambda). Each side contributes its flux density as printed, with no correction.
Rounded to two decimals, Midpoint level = 8.18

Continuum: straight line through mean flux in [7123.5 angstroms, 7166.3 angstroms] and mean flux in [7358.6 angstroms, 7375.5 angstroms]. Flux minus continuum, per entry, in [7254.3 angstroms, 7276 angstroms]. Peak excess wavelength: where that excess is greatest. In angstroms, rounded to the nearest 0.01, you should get 7255.10 angstroms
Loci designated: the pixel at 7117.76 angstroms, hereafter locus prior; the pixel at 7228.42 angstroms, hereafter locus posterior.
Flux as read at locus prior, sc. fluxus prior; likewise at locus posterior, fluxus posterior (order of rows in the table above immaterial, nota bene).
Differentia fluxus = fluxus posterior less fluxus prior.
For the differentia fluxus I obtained -1.4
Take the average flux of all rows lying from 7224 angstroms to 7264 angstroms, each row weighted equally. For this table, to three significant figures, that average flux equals 7.87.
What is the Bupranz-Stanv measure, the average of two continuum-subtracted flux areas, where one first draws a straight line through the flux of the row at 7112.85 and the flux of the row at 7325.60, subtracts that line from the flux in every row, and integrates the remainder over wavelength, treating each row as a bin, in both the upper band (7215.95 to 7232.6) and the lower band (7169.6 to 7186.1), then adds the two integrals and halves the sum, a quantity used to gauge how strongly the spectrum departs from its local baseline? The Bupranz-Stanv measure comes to -15.8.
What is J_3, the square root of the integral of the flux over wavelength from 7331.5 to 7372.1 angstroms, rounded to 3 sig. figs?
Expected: 17.8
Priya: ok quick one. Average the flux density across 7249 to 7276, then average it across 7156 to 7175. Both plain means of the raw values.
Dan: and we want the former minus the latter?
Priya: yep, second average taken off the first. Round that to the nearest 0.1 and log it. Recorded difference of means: 0.1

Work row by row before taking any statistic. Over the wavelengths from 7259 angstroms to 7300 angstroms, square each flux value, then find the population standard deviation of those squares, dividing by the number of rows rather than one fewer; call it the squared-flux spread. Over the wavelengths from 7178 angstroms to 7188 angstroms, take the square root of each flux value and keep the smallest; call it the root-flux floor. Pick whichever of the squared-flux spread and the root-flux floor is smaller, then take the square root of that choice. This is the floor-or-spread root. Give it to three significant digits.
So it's 1.67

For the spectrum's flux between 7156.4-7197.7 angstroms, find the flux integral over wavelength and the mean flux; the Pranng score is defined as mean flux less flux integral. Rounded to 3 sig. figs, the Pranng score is -324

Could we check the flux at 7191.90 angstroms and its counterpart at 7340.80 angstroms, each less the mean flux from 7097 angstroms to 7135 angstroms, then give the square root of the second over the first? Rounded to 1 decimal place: 3.2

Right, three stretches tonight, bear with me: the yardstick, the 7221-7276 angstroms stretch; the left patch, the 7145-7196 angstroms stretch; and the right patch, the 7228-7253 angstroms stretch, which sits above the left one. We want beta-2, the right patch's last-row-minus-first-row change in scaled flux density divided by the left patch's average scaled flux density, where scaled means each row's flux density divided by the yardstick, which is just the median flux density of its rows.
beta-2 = 0.15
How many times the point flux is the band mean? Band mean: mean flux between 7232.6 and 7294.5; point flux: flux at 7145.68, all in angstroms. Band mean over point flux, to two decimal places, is 0.89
